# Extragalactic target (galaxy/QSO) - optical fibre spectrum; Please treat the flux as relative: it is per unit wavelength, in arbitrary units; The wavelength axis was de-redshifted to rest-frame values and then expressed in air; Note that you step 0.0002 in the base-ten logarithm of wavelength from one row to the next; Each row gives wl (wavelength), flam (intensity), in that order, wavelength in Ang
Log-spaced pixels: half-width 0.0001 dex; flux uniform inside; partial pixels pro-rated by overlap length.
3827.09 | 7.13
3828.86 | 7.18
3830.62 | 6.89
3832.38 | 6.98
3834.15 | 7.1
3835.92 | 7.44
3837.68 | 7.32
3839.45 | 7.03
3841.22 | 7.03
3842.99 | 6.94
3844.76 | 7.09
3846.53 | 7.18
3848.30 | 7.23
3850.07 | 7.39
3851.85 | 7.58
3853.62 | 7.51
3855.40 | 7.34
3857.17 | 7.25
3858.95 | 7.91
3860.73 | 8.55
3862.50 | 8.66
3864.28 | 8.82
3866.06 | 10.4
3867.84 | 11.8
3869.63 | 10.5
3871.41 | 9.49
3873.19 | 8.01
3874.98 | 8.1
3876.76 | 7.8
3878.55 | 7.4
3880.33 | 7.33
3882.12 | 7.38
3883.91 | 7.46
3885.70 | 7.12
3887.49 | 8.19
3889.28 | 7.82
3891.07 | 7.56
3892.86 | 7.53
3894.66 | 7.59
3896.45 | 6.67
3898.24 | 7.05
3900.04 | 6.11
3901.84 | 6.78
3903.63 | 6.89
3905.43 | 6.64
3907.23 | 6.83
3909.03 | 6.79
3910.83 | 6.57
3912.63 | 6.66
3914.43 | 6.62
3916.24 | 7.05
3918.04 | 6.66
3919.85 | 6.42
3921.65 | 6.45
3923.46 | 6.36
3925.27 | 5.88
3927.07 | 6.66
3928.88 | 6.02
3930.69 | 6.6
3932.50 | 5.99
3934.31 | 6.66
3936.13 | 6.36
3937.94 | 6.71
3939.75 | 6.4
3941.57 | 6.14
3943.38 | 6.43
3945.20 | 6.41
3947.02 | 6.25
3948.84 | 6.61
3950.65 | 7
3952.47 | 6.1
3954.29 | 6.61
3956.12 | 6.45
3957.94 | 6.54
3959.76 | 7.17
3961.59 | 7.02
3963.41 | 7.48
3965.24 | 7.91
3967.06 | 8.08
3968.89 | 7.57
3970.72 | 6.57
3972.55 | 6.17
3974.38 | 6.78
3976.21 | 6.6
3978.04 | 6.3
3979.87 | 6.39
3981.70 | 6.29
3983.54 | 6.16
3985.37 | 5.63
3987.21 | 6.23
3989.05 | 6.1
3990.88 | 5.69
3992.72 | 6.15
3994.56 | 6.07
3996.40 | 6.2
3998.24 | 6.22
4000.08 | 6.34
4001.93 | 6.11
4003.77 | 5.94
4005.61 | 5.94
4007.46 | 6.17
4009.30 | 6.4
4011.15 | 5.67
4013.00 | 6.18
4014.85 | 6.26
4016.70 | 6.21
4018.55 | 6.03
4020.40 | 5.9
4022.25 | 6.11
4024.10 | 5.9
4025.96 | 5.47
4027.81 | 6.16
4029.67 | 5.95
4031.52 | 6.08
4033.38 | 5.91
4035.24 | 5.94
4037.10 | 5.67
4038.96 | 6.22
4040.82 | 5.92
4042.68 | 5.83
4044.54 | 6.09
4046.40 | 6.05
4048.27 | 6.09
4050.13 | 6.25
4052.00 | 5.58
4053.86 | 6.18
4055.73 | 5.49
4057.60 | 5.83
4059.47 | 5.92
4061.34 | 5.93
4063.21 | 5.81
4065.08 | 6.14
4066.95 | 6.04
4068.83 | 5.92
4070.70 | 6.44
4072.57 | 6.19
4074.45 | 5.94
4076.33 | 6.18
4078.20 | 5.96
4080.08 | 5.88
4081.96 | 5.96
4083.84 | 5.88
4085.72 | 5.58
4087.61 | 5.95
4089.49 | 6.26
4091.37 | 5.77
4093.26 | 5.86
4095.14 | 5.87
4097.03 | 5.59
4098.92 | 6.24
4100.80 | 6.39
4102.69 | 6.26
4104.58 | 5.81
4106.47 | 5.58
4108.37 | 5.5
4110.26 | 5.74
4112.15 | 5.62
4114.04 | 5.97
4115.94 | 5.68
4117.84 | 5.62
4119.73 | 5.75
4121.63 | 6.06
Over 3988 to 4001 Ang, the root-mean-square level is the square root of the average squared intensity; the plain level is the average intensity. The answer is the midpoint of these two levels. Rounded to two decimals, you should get 6.11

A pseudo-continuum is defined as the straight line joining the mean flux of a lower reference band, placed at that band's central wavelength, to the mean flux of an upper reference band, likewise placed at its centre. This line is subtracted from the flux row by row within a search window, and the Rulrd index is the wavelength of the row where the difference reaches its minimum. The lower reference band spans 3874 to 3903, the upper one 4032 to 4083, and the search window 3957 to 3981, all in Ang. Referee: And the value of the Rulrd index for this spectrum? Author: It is 3972.55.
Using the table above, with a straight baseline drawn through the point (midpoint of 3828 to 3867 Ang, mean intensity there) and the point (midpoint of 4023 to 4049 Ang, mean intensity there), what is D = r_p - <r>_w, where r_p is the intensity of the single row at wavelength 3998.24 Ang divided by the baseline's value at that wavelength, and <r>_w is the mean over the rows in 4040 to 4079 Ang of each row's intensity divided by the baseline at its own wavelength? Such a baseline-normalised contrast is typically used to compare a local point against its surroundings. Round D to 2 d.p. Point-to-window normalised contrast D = -0.05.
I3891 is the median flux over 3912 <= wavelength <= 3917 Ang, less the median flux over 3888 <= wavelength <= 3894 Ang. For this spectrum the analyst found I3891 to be -0.90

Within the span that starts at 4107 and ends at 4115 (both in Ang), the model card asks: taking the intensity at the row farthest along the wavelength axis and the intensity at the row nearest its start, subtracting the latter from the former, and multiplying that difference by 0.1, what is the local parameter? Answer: 0.047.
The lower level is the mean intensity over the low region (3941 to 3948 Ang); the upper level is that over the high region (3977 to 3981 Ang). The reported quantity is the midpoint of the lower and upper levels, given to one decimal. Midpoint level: 6.3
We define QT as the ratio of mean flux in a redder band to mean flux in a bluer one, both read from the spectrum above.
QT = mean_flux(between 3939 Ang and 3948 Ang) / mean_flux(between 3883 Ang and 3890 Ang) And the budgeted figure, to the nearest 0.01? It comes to 0.83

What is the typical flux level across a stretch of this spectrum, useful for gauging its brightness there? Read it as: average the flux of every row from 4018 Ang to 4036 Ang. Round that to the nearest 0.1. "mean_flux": 5.9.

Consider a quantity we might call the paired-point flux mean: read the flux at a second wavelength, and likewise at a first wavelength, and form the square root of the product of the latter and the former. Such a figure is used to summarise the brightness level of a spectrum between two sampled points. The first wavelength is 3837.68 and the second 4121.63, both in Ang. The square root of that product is 6.66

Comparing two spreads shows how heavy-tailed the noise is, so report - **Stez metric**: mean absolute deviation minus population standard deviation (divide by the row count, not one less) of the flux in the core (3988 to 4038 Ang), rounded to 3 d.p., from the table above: -0.042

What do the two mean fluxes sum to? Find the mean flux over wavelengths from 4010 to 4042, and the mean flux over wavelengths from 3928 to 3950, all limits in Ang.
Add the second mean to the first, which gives 12.4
